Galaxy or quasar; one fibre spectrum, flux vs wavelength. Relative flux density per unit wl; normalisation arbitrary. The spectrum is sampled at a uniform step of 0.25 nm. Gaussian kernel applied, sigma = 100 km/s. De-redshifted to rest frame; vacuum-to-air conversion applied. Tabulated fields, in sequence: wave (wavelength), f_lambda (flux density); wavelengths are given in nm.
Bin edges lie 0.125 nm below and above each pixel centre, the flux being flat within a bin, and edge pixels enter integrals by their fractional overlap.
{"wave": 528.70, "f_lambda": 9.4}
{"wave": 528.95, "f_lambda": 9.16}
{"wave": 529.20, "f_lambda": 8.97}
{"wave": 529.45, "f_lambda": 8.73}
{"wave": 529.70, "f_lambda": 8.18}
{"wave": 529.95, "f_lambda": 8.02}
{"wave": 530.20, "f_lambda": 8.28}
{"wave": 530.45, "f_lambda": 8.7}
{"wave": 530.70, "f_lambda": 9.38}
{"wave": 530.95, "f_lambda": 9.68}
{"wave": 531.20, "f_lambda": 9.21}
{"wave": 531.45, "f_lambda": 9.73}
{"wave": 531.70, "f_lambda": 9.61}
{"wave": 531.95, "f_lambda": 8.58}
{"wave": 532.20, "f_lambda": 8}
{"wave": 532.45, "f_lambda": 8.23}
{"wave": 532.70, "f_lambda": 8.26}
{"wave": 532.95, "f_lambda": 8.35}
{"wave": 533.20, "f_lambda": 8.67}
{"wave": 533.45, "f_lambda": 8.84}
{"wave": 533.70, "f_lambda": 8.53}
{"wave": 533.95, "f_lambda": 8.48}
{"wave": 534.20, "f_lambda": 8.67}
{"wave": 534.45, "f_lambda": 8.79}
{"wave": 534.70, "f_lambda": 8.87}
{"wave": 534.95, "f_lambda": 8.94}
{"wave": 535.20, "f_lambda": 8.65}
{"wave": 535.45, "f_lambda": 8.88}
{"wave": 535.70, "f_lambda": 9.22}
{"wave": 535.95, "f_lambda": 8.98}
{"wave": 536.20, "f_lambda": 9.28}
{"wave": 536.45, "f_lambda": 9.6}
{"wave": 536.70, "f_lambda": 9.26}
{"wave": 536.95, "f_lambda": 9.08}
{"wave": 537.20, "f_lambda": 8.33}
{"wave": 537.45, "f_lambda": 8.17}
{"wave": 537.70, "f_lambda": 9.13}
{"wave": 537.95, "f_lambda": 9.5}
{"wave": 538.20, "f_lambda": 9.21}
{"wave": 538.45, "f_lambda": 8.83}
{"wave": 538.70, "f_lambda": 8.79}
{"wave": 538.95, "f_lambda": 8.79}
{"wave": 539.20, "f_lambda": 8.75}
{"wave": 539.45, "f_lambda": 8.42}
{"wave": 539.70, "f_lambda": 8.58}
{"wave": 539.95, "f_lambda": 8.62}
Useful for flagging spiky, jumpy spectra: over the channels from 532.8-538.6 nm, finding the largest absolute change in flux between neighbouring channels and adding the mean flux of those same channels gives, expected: 9.84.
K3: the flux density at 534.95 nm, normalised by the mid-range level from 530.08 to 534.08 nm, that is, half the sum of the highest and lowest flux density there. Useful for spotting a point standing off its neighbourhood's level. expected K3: 1.01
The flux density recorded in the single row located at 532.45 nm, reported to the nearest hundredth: 8.23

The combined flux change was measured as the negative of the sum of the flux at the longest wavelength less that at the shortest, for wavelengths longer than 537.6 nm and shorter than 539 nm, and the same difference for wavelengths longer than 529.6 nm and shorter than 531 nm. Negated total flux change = -1.2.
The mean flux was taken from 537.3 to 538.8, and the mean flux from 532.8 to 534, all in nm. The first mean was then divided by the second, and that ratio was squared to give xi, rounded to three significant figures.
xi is 1.09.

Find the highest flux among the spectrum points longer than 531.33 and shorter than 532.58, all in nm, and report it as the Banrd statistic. 9.73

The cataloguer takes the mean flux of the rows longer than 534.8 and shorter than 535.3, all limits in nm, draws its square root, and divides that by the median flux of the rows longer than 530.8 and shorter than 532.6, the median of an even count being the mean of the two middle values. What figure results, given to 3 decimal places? 0.322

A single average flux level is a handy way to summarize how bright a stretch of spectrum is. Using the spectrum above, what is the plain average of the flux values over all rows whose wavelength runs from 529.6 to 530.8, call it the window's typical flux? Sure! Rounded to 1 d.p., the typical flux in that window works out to 8.5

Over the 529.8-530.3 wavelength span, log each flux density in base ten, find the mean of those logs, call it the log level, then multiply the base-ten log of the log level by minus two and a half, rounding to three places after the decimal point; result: 0.101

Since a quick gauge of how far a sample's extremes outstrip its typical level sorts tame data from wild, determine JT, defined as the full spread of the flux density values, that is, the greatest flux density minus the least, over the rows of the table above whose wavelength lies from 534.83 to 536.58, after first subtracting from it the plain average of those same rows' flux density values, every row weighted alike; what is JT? -8.1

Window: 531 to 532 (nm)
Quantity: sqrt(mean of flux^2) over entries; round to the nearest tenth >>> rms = 9.3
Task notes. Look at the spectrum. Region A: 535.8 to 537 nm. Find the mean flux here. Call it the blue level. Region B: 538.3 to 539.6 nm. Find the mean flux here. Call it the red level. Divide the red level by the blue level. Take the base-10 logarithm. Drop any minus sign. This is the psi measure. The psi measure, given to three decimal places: 0.025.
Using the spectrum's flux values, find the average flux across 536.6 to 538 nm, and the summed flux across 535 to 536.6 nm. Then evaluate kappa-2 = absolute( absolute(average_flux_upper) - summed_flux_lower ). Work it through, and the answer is 45.7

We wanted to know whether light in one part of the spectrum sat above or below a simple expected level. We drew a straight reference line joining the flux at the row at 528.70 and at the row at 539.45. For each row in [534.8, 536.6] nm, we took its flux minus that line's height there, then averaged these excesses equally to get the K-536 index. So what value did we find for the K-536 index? 0.32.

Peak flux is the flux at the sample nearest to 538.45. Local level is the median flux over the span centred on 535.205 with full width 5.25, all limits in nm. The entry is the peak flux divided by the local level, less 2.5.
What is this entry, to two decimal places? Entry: -1.50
